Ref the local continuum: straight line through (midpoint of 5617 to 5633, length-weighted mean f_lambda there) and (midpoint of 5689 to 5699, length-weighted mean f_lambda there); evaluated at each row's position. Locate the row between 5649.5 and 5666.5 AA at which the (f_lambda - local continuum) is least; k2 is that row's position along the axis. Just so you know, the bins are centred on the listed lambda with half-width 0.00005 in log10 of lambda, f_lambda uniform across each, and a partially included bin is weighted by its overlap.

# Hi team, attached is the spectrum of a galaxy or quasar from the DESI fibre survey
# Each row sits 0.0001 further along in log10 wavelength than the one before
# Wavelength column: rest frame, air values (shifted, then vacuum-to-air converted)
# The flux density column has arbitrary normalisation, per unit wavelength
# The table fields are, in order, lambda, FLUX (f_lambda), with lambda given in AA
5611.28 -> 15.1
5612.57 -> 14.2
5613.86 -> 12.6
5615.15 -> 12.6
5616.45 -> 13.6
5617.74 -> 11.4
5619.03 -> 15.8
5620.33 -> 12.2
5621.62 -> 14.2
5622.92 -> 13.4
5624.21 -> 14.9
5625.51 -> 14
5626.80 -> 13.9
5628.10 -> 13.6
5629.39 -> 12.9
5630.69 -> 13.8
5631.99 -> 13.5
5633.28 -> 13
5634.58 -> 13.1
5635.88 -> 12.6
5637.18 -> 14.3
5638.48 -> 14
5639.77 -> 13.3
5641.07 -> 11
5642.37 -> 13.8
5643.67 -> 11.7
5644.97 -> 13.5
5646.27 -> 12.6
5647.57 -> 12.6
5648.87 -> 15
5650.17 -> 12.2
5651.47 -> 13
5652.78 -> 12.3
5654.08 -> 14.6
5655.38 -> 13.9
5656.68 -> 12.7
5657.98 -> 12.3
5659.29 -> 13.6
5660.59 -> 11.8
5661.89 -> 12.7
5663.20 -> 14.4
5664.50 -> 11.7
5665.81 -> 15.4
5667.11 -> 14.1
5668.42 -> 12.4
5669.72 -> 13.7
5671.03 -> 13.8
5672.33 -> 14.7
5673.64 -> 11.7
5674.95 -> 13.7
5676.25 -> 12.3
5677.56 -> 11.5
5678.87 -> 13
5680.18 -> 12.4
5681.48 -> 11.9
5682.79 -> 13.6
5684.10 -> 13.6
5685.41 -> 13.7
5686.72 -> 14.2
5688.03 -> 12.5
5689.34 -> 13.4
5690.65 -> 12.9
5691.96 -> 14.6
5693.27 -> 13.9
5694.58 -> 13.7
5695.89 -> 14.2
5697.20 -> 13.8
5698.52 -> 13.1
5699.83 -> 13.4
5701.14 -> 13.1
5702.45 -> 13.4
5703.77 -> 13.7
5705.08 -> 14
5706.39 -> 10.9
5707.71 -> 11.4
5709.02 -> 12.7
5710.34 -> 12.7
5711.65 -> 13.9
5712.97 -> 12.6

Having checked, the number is 5664.50 AA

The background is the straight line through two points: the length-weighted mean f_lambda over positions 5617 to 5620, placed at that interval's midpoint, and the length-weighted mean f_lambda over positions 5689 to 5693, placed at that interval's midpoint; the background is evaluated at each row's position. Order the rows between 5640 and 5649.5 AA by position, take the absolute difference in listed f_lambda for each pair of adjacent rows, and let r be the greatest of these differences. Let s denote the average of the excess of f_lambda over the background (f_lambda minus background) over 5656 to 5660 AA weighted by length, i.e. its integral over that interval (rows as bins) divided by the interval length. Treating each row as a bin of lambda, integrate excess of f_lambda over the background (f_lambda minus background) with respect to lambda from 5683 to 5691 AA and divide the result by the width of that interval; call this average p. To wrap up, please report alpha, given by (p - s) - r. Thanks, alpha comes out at -2.33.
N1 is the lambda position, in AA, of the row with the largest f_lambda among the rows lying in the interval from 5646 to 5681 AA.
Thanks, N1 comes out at 5665.81 AA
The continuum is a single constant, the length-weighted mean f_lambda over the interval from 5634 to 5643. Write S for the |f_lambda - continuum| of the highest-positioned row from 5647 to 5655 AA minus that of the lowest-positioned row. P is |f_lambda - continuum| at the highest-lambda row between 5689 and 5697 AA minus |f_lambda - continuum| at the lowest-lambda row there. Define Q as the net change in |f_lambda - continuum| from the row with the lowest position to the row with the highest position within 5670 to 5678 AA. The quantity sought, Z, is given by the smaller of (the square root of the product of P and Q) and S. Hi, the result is 0.89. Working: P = 0.8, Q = 1.01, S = 0.9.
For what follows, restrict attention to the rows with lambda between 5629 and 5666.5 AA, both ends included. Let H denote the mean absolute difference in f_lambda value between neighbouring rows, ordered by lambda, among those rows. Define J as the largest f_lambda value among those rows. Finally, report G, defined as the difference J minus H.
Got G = 14.03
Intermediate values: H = 1.4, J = 15.4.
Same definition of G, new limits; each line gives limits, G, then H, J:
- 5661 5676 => 13.56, 1.8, 15.4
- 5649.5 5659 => 13.58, 1.0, 14.6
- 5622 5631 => 14.17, 0.7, 14.9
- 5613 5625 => 13.86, 1.9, 15.8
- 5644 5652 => 13.62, 1.4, 15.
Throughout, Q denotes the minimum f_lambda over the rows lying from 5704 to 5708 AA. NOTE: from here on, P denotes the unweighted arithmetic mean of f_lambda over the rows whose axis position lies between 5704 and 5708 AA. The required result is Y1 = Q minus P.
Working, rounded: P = 12.1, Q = 10.9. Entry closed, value -1.20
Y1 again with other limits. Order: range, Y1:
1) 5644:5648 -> -0.30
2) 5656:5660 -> -0.57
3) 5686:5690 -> -0.87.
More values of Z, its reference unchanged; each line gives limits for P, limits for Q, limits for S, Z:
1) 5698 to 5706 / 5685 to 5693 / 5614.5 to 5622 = 0.49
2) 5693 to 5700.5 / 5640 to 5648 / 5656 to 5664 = 0.79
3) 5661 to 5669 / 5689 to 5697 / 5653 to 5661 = -0.09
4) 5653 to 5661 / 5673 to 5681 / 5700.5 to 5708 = 0.25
